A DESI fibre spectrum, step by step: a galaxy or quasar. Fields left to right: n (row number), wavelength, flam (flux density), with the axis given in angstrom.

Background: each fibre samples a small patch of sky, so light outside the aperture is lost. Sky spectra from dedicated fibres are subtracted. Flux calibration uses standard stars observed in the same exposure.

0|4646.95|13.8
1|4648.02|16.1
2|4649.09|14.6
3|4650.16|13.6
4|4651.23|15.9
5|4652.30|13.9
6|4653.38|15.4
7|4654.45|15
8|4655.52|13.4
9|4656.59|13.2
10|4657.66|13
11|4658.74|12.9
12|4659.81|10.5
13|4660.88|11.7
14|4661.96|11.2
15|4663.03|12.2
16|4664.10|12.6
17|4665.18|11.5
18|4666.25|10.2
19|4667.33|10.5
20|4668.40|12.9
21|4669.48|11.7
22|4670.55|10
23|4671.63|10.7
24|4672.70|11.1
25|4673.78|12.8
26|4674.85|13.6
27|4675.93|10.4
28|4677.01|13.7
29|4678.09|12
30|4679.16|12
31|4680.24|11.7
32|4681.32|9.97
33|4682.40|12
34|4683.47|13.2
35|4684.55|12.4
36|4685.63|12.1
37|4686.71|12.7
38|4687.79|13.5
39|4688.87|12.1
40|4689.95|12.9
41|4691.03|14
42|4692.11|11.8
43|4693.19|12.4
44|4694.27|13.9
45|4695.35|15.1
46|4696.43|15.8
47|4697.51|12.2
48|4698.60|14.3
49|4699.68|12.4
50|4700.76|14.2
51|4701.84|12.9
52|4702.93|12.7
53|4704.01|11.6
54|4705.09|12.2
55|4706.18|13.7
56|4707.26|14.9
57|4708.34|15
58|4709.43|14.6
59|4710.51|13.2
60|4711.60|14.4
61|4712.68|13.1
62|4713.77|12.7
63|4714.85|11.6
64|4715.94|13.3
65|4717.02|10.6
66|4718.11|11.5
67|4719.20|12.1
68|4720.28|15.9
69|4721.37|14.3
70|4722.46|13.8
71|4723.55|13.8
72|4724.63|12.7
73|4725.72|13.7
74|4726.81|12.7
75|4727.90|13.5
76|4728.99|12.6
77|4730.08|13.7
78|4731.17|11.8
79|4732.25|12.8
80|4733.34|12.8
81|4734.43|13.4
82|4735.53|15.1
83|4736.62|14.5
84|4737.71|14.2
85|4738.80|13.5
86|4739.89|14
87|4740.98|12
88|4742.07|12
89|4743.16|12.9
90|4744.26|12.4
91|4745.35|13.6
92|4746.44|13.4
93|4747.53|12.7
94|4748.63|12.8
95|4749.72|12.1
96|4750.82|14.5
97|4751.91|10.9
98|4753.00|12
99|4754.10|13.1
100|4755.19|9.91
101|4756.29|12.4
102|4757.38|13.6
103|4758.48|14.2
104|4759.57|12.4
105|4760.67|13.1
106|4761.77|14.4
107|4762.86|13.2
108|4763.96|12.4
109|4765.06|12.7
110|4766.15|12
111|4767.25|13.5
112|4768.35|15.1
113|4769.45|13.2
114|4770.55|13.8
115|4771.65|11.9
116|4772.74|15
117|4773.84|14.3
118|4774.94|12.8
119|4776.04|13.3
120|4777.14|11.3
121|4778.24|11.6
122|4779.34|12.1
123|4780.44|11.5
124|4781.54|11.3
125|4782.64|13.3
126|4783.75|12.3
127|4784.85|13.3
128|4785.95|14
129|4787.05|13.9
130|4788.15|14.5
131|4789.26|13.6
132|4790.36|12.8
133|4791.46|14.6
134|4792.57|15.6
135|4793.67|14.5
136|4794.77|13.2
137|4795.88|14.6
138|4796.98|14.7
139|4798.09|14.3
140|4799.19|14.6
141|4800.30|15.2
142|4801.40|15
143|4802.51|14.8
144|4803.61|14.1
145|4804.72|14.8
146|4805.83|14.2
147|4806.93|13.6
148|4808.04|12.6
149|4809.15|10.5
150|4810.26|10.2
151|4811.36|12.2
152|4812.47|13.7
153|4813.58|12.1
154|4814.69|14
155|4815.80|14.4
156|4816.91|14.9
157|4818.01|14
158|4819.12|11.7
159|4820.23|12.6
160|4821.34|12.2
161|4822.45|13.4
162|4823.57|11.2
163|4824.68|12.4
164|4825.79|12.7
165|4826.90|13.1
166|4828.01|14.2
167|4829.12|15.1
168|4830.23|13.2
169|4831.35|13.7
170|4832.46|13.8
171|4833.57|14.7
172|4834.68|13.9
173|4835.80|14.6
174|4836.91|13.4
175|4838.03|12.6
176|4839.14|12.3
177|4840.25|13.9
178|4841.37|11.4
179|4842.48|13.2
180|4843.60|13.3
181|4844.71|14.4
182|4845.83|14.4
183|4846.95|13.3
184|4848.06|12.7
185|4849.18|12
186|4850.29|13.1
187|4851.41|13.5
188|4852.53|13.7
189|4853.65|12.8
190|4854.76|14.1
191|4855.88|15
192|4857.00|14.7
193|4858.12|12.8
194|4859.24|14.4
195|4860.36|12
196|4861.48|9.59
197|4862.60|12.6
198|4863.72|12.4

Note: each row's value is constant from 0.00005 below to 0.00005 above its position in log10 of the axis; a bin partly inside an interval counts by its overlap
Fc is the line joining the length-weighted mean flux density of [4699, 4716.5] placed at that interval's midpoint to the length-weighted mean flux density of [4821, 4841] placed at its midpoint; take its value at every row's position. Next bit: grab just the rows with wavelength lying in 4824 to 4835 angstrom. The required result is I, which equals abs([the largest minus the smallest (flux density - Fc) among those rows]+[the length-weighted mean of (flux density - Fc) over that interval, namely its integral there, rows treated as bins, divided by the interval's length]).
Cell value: 3.0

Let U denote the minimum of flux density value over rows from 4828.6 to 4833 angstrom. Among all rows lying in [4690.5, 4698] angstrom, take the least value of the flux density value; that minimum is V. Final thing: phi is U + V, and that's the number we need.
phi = 25.0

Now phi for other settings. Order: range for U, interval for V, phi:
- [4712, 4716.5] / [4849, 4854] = 23.6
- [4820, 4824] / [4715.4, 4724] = 21.8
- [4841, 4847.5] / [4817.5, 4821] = 23.1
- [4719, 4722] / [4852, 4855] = 24.9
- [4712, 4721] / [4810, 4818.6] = 20.8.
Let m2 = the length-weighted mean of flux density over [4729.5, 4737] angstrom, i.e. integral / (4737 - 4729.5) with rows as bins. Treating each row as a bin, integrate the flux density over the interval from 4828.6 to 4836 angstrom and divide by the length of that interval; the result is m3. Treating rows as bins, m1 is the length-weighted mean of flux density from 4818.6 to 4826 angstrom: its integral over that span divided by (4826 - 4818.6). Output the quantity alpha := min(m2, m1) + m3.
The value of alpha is 26.4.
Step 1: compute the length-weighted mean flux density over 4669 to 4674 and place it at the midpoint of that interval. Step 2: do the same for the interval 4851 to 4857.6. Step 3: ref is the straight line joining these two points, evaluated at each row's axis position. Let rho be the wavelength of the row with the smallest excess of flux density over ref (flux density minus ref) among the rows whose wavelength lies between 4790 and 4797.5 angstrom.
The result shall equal 4790.36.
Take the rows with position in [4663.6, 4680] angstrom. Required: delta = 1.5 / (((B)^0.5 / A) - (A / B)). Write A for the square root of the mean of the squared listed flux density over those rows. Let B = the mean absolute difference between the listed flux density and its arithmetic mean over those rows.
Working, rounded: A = 11.8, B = 1.01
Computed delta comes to -0.130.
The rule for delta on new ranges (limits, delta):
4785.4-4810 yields -0.082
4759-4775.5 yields -0.093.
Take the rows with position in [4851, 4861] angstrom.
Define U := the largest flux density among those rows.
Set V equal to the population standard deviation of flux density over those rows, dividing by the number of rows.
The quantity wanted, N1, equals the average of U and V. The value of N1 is 7.97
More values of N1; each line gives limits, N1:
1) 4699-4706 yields 7.50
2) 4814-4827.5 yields 7.99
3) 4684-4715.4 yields 8.47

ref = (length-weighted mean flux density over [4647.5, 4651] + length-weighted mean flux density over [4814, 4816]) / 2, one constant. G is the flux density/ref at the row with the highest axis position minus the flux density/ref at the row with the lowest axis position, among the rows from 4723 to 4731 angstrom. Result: -0.01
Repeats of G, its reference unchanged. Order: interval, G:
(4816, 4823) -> -0.10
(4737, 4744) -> -0.09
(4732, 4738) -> 0.10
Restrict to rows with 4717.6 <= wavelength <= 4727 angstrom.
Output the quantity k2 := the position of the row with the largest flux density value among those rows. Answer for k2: 4720.28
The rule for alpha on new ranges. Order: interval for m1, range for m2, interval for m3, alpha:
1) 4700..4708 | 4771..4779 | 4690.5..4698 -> 26.5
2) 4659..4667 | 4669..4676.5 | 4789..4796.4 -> 25.6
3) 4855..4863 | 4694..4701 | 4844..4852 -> 26.4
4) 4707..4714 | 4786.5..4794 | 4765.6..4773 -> 27.5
